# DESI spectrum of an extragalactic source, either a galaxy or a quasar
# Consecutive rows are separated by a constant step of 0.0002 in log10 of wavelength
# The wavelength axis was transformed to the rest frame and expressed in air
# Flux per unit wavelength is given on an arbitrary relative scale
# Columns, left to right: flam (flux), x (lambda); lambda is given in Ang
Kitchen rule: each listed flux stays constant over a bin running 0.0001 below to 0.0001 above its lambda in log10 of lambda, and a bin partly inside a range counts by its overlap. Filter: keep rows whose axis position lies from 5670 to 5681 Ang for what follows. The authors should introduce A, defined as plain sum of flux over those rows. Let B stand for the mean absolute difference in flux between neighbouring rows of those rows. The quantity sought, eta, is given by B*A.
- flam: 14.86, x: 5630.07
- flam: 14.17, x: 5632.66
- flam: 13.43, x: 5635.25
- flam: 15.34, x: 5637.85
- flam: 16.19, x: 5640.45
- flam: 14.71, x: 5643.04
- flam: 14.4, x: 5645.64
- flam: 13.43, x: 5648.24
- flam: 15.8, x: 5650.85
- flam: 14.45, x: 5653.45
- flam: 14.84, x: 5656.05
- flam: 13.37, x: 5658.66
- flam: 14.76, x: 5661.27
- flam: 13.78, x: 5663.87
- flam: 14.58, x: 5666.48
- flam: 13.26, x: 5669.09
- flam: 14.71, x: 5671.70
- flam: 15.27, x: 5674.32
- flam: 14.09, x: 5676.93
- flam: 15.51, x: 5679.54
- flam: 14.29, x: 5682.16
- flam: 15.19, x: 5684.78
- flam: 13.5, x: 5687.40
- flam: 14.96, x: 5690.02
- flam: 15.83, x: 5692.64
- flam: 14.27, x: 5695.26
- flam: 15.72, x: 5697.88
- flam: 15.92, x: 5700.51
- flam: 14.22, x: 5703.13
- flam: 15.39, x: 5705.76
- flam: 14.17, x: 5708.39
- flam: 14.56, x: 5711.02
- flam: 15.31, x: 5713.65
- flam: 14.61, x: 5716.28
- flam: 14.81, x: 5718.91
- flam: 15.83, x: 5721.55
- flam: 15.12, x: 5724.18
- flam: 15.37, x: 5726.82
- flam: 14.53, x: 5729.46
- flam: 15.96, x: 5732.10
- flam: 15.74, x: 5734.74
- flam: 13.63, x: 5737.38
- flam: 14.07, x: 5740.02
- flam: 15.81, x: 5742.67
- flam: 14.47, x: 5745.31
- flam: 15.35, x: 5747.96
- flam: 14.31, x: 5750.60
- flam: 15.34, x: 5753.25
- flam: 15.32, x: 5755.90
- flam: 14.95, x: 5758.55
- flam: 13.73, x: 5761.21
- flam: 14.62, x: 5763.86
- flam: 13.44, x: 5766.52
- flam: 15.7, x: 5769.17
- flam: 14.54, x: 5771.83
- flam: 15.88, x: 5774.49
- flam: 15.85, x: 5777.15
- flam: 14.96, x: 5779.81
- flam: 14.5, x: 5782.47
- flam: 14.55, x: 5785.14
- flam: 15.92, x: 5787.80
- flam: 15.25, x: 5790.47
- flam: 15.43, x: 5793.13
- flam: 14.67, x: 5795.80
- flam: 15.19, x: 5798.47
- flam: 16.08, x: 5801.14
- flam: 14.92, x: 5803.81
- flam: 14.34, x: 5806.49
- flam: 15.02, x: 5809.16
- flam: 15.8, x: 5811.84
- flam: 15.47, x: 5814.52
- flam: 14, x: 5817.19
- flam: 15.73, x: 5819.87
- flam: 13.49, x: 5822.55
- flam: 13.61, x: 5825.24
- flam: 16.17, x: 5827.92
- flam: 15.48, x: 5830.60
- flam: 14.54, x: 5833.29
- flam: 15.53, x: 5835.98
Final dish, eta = 63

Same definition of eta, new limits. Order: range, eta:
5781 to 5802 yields 77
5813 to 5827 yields 100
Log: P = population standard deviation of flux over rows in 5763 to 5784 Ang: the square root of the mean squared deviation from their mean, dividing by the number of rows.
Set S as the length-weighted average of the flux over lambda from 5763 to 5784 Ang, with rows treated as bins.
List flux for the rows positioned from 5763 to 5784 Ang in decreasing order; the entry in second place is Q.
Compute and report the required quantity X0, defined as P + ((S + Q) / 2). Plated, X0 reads 16.2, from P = 0.79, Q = 15.85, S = 14.9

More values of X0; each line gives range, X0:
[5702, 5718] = 15.5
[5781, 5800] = 15.7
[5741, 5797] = 16.1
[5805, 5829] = 16.3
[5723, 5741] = 16.1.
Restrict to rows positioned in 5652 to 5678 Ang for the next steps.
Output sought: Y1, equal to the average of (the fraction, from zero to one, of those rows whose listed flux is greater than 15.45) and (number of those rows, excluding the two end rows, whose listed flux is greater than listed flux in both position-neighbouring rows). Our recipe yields 2.0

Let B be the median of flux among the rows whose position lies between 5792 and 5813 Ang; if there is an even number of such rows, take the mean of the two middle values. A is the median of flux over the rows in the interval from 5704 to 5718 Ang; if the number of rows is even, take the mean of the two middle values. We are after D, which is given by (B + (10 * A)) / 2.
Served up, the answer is 81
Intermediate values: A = 14.6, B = 15.1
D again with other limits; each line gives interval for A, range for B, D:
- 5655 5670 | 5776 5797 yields 78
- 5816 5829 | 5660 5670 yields 77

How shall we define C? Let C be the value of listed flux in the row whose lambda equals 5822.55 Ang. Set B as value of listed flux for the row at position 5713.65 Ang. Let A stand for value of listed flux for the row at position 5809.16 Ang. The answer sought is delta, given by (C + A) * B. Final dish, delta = 436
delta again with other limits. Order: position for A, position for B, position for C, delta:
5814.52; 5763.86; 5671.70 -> 441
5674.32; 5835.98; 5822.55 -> 447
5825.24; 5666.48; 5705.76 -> 423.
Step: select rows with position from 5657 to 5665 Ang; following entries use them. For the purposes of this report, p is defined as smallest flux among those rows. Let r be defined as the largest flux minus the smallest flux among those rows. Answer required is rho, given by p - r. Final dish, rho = 12.0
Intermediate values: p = 13.37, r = 1.39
